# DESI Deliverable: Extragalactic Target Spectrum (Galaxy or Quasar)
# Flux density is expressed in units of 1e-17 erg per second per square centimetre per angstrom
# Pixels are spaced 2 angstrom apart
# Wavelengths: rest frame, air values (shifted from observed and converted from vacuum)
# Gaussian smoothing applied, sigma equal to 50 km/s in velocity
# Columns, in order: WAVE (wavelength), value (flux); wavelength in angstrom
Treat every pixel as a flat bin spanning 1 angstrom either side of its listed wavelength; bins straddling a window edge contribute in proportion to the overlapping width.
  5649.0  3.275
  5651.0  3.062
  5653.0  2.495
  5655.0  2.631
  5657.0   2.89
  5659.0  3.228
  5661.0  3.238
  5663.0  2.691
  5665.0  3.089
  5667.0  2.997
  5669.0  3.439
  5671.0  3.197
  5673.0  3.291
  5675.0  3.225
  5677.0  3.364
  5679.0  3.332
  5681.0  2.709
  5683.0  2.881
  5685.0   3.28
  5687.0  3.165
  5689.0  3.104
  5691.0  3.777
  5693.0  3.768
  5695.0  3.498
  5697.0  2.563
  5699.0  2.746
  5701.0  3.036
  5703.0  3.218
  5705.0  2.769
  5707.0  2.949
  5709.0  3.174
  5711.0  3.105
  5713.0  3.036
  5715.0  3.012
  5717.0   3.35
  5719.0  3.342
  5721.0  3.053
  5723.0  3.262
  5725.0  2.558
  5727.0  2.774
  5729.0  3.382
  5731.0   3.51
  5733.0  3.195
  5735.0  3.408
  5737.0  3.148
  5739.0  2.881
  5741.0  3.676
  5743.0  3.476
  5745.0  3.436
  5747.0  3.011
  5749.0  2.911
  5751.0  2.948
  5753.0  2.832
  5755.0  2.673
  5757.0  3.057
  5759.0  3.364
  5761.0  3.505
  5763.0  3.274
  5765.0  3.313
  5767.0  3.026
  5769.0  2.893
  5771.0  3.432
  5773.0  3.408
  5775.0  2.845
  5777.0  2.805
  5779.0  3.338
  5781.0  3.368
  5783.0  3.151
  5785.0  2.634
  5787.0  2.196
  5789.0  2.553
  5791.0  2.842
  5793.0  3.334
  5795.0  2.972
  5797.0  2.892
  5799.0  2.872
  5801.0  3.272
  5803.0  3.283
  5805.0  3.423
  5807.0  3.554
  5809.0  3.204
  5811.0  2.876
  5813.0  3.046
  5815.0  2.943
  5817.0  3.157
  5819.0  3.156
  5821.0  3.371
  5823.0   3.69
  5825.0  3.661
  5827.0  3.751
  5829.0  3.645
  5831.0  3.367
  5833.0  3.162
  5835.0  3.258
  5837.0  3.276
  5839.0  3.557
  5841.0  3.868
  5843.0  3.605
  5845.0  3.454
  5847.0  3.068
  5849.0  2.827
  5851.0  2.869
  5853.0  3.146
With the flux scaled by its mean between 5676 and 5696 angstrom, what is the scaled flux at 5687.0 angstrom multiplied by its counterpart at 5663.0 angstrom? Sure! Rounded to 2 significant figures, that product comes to 0.79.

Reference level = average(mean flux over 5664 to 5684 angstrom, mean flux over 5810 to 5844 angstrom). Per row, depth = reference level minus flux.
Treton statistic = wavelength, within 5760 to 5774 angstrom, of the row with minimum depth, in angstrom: 5761.0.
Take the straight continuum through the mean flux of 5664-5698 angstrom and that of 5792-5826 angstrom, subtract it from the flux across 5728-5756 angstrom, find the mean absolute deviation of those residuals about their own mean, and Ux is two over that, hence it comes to 7.6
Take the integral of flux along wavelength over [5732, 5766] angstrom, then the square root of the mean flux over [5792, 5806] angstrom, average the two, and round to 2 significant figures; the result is 55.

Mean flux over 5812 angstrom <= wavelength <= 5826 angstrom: 3.29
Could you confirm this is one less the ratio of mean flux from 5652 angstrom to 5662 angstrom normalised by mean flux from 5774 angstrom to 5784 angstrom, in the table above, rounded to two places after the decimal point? 0.07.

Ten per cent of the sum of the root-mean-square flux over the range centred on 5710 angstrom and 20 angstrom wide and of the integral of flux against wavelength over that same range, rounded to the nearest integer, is 7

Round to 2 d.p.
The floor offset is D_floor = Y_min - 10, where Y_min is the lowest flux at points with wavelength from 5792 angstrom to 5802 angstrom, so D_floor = -7.13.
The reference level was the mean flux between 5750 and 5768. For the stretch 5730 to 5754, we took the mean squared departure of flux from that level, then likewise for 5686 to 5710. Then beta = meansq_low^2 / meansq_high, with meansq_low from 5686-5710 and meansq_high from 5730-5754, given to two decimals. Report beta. 0.22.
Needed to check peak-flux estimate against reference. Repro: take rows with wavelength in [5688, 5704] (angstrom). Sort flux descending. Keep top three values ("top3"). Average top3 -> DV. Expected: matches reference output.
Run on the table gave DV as 3.68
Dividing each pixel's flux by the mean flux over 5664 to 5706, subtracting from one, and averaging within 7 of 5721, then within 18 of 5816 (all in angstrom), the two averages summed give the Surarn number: -0.01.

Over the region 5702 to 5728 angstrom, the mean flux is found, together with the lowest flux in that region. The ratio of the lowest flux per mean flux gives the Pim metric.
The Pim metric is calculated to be 0.840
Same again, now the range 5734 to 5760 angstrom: 0.851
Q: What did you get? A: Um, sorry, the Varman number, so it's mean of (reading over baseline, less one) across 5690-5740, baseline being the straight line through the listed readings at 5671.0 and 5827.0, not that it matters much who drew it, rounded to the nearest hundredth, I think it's -0.06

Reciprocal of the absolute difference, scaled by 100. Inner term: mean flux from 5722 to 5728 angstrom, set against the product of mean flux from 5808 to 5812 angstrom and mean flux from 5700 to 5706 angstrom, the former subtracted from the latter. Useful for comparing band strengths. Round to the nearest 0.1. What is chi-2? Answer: 15.9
